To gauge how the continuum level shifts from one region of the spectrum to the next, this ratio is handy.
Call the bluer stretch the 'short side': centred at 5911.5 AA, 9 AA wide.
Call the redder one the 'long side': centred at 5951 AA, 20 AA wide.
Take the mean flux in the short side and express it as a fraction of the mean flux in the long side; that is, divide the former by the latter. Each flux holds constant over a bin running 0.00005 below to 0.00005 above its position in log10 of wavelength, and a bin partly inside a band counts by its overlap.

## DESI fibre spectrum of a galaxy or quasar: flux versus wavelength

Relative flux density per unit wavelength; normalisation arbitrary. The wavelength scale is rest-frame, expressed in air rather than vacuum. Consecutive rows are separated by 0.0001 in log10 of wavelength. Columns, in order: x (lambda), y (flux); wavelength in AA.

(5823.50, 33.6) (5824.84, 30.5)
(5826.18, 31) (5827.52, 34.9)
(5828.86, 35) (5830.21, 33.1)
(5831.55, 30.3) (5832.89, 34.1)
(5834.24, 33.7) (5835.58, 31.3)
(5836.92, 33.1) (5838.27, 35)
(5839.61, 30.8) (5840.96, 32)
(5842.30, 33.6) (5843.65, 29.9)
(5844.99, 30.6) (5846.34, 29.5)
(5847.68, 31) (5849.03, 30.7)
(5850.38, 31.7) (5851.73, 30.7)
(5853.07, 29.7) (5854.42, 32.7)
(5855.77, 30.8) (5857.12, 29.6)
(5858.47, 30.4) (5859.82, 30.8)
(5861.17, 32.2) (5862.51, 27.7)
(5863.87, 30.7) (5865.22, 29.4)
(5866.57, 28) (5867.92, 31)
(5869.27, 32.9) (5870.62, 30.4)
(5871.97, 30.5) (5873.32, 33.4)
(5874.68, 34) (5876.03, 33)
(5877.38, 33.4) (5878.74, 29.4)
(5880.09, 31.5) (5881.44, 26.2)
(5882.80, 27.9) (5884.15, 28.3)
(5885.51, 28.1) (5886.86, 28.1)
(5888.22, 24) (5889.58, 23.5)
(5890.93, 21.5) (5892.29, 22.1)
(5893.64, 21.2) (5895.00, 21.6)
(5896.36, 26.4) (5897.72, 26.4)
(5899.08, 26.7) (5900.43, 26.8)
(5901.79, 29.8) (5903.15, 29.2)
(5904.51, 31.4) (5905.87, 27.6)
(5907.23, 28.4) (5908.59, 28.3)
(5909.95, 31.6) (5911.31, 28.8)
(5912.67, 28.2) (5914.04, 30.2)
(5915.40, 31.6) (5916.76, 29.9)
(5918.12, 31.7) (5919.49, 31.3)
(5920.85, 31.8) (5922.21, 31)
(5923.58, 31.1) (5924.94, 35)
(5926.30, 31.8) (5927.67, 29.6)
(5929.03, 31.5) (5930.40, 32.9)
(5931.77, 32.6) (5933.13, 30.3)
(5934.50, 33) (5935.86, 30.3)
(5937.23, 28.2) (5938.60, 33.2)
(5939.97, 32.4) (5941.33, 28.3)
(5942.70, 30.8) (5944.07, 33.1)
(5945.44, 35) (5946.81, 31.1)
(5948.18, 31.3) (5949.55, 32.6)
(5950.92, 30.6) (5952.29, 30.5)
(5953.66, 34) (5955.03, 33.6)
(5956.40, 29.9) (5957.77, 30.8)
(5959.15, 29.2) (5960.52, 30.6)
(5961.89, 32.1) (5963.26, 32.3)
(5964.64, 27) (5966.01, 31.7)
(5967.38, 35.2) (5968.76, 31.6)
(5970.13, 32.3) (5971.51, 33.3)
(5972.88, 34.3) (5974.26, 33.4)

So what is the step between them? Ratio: 0.94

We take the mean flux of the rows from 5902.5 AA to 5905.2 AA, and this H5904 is 30.3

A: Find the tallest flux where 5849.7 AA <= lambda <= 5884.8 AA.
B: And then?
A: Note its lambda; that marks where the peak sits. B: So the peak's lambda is 5874.68 AA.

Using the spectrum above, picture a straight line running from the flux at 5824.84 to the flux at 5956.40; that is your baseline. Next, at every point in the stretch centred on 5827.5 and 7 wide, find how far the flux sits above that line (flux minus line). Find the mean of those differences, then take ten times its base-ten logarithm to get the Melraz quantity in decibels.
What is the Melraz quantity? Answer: 3.8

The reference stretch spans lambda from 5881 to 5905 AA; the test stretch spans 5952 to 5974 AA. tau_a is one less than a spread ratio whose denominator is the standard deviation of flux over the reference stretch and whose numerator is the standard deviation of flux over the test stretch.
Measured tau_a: -0.32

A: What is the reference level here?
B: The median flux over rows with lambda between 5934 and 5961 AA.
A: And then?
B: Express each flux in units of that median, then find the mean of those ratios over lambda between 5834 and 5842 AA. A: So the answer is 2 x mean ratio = 2.11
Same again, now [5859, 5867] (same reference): 1.93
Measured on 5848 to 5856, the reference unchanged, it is 2.01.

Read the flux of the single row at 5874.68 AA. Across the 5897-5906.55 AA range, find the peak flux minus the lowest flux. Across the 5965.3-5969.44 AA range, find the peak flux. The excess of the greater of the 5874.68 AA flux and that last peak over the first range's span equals 30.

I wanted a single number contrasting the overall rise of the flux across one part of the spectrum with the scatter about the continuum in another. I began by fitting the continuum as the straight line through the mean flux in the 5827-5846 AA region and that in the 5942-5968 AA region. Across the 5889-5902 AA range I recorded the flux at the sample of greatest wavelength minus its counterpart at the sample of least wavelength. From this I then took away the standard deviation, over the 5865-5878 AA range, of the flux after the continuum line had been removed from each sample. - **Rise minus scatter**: 4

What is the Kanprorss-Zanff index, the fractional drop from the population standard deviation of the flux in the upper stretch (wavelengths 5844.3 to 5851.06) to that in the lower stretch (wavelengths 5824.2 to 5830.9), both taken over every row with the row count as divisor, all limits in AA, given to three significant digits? -1.65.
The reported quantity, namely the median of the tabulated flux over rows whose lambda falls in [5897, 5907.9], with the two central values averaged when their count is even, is 28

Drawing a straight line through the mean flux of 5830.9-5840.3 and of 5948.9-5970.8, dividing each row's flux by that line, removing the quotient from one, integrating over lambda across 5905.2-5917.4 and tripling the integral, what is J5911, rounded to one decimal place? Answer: 2.9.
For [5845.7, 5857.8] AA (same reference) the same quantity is 2.0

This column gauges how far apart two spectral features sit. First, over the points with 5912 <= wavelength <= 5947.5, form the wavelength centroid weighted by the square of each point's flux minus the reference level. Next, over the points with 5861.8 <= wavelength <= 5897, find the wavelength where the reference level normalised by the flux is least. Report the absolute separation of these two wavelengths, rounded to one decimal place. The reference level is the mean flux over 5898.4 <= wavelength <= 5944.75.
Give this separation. 59.0 AA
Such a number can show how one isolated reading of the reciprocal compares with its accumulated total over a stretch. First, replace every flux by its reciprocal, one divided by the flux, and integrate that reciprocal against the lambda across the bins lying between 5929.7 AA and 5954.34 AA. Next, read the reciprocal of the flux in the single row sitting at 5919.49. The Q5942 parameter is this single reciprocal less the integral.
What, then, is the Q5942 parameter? -0.748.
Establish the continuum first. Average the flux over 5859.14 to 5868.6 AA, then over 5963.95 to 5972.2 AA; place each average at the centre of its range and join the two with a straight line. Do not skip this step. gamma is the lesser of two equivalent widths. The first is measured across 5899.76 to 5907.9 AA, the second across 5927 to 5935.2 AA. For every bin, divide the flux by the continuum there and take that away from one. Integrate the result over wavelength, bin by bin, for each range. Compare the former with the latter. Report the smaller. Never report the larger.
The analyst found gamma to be -0.12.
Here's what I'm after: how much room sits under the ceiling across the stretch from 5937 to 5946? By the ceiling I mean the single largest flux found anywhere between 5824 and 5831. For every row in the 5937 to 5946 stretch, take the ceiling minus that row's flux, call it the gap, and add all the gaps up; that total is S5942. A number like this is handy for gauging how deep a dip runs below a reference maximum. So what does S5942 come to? 24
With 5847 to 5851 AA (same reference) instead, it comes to 12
